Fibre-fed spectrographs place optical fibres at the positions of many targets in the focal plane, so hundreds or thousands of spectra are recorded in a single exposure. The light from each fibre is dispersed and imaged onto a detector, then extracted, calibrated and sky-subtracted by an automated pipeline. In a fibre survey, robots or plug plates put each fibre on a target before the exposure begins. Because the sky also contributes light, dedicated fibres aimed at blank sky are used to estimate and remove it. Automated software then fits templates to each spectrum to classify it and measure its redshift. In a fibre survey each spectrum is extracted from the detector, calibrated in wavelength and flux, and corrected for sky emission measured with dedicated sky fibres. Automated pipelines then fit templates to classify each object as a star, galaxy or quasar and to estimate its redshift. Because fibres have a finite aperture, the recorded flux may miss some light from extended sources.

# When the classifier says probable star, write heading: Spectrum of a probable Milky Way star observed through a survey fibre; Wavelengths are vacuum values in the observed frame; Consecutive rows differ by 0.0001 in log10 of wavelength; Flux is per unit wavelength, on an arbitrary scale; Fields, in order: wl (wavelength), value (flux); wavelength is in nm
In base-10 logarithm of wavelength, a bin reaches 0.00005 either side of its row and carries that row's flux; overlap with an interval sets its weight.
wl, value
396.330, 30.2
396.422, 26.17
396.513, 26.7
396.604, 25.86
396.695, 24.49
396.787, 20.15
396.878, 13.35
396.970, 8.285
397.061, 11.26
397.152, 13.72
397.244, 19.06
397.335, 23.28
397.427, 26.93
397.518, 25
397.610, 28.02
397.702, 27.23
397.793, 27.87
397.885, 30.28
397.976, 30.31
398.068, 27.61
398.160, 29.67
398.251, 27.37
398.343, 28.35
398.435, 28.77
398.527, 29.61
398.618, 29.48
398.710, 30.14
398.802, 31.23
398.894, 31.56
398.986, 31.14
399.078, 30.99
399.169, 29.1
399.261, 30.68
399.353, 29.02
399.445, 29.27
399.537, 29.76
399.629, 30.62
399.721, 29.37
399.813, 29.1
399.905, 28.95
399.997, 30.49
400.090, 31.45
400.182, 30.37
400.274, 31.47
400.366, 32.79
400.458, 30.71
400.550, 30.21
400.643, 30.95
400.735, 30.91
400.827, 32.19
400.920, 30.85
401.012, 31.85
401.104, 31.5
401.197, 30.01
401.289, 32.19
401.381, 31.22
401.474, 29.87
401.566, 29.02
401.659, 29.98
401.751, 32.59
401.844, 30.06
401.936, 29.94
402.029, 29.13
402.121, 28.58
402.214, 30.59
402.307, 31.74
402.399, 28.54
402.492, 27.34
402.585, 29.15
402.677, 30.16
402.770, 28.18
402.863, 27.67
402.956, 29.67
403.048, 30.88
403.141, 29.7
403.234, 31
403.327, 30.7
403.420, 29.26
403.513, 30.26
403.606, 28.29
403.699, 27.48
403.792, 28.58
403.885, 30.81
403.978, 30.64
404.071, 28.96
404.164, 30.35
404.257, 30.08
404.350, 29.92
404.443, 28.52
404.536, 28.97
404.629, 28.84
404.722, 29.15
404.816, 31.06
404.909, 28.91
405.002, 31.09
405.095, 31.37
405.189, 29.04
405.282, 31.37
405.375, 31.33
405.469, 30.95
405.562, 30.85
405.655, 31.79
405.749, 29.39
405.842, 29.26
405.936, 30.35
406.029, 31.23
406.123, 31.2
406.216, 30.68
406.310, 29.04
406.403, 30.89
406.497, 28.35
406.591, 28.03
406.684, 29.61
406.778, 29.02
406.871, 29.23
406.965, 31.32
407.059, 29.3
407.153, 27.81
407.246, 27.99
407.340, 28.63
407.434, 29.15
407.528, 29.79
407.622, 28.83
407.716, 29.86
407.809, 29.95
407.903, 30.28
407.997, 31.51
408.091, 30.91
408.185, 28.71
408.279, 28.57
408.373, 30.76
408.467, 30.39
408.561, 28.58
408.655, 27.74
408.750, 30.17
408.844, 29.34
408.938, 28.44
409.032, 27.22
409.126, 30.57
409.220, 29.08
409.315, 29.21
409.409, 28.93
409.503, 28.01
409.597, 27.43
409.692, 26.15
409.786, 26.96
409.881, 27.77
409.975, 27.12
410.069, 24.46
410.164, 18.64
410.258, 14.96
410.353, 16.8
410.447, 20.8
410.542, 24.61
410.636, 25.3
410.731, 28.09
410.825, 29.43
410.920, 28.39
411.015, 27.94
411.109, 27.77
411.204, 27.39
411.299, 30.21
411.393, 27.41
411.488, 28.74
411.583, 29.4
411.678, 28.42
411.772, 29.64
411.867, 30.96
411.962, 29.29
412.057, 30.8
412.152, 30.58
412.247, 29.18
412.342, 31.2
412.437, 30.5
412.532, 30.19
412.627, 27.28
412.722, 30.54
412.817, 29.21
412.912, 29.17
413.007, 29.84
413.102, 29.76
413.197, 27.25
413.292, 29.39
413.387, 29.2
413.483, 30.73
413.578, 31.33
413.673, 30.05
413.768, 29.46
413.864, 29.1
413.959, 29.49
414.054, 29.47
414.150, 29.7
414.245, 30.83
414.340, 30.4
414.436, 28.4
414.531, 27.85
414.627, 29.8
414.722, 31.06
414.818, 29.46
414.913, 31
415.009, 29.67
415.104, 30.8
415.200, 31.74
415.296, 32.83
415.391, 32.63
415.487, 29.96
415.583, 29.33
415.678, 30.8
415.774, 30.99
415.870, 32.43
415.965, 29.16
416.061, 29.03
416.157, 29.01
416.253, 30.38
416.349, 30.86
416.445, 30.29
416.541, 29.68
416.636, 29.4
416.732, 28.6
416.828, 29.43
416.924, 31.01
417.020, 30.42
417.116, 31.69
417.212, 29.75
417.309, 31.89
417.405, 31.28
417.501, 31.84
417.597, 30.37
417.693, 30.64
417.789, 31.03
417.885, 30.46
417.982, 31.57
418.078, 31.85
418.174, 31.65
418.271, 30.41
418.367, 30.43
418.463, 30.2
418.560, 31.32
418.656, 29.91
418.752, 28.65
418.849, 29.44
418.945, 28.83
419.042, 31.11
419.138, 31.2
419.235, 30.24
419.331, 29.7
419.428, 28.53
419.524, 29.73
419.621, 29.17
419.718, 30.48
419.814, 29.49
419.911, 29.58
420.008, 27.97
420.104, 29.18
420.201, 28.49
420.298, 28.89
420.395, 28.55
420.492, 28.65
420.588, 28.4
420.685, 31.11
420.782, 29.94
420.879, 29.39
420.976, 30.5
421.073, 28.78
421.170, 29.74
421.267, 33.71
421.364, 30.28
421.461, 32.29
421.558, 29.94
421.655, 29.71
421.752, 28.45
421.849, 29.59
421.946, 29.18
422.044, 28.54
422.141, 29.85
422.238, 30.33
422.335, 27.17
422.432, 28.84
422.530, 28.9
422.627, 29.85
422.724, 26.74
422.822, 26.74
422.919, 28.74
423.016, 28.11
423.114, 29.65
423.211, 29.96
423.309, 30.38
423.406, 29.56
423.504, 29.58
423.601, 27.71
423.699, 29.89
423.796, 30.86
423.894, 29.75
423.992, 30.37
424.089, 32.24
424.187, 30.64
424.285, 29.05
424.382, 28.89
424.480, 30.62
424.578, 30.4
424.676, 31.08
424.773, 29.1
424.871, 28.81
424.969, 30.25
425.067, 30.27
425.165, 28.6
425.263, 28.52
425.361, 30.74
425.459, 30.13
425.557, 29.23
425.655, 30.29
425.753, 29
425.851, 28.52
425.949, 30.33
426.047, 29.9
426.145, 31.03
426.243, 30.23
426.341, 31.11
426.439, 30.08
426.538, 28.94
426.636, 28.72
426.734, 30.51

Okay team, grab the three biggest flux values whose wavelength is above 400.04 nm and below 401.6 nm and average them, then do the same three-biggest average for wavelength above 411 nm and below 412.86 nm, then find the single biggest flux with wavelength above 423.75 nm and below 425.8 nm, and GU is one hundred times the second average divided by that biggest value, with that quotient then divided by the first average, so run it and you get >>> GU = 2.97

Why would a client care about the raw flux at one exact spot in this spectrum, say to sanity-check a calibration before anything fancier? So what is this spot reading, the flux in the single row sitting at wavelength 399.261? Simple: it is 30.68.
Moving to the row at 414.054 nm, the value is 29.47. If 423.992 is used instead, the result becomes 30.37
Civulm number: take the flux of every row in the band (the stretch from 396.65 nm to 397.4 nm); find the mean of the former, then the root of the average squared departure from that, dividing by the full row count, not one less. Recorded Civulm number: 5.50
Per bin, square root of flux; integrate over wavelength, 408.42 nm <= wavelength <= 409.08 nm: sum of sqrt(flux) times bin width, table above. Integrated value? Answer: 3.54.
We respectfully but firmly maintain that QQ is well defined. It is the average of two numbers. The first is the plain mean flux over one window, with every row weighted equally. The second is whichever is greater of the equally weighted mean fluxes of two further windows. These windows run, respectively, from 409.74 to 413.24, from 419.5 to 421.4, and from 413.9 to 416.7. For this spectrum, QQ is 28.8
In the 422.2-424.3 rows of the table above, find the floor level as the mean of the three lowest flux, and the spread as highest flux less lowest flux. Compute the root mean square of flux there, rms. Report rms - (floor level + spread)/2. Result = 13.2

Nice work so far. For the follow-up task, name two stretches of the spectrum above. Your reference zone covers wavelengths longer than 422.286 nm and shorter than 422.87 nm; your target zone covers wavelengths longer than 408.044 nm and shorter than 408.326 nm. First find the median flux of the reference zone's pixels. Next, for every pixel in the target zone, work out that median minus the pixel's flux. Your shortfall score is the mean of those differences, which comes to -1.4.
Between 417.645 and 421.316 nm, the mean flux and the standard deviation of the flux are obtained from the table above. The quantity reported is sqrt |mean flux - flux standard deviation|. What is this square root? 5.36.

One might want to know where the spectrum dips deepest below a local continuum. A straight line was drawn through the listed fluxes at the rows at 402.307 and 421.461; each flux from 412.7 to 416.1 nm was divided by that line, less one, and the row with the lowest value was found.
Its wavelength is 413.197 nm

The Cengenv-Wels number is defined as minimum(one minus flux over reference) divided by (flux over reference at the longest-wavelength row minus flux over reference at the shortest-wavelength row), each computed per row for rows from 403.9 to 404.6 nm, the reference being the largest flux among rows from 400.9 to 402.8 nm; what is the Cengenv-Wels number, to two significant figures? -1.2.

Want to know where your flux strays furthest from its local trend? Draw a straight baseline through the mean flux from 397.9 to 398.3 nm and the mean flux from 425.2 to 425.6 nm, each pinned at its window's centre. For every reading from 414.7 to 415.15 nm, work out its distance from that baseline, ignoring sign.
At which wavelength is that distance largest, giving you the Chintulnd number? 414.722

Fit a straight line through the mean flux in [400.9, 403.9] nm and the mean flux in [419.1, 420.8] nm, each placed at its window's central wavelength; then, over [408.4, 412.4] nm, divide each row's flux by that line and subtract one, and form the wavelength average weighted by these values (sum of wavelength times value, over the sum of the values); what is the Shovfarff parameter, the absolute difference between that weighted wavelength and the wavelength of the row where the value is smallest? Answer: 0.10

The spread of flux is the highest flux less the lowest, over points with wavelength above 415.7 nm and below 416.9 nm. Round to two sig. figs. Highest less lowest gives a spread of 3.8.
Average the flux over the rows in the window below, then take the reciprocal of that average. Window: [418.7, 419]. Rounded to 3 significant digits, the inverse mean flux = 0.0345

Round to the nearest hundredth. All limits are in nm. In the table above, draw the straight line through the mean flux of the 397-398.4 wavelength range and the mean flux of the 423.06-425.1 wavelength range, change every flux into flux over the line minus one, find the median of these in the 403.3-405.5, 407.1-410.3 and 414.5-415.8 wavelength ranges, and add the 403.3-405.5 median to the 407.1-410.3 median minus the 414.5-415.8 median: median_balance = 0.12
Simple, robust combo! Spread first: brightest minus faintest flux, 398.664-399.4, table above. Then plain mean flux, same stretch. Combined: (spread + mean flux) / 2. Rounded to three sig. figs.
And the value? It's 16.5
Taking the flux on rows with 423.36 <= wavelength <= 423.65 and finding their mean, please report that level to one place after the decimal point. 28.9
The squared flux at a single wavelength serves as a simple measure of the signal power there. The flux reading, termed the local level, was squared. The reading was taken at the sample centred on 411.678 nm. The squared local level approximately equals 808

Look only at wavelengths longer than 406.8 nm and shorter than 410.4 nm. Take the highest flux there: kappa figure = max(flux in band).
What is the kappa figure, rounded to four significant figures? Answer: 31.51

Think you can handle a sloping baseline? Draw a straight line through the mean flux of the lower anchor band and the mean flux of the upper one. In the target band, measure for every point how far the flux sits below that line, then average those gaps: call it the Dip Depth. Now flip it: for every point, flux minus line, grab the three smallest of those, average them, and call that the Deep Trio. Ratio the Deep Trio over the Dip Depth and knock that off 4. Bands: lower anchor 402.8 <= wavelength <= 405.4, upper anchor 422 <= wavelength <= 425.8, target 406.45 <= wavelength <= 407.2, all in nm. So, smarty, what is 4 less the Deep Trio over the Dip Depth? 7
